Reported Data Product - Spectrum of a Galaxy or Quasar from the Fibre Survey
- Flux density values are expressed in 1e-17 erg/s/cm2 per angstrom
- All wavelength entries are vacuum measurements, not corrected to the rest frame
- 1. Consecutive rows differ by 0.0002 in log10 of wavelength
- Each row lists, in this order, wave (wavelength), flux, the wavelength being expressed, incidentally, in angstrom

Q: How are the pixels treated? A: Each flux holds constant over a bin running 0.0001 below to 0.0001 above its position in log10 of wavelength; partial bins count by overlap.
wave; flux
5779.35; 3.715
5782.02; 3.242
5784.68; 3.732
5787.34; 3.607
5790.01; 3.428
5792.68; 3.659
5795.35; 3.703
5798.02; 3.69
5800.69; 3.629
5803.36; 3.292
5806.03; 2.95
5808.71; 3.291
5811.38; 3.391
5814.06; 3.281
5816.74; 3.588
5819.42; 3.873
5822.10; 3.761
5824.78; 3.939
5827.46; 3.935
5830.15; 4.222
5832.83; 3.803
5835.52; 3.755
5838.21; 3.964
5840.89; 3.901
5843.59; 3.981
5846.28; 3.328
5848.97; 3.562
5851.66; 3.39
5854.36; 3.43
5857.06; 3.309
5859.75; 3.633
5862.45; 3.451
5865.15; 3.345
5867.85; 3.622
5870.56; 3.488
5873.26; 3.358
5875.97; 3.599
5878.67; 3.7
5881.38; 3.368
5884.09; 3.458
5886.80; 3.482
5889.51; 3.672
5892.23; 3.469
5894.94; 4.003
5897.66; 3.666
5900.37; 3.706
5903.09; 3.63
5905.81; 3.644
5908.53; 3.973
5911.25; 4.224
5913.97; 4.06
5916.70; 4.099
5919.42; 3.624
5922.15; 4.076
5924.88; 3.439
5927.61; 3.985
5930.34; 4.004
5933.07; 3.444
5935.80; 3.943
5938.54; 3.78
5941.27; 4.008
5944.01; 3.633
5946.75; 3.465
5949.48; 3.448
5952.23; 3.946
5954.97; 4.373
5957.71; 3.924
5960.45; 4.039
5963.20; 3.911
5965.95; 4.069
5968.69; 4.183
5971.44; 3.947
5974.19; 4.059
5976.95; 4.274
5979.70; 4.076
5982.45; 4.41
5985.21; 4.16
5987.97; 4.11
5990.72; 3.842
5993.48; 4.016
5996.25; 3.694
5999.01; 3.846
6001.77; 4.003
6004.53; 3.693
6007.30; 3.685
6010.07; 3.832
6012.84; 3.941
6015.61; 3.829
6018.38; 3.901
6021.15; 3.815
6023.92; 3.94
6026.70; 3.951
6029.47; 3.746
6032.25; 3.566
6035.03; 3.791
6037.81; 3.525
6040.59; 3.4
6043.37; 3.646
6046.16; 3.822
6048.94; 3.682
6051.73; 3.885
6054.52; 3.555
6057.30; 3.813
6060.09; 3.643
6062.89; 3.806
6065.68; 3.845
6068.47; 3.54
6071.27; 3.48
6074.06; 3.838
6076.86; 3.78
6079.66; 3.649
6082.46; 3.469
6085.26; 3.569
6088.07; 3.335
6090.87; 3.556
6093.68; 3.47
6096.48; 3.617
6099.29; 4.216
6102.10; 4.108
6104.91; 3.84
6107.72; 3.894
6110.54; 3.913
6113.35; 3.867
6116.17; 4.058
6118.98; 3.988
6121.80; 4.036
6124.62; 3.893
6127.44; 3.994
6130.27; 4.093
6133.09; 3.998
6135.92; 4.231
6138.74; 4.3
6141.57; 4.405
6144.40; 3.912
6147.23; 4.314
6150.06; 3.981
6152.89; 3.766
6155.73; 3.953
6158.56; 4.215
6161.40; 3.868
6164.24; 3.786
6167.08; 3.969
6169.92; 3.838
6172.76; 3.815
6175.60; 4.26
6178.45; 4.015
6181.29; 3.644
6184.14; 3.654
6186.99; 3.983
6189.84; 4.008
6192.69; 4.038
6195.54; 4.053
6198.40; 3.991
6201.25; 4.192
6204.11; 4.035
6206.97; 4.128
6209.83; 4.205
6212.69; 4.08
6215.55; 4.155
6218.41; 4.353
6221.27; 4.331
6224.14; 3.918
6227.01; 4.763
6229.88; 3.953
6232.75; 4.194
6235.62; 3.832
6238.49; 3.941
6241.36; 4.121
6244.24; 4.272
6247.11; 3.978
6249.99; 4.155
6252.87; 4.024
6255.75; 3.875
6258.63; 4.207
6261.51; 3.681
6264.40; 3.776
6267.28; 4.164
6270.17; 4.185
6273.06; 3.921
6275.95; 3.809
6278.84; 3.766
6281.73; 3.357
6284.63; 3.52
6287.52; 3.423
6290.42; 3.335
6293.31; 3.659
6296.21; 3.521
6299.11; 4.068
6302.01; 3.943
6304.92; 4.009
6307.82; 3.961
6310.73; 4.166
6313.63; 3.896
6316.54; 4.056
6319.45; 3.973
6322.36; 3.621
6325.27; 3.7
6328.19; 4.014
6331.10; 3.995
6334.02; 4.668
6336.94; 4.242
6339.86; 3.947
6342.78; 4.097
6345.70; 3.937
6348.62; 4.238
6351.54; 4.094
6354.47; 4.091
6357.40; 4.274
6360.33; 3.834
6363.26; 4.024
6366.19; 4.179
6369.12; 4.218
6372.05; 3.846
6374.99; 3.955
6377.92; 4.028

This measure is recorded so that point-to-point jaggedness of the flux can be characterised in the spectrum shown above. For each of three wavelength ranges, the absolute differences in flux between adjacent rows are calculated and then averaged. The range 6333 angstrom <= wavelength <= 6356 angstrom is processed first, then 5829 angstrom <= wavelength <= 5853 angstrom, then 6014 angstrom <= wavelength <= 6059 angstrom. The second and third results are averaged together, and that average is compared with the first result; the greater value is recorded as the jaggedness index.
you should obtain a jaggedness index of 0.211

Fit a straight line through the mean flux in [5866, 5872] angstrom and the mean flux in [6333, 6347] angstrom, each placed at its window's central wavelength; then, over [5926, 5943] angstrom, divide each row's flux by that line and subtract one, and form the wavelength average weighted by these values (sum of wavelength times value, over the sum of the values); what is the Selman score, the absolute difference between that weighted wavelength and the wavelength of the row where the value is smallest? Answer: 1.2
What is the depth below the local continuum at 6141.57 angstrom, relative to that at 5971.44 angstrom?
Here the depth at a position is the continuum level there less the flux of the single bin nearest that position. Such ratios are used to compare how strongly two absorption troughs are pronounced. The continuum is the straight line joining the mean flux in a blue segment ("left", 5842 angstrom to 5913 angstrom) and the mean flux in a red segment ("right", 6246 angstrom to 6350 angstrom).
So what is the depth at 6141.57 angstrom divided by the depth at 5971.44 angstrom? 2.2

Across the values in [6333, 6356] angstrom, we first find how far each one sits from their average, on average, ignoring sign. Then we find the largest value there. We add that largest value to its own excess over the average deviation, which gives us 9.17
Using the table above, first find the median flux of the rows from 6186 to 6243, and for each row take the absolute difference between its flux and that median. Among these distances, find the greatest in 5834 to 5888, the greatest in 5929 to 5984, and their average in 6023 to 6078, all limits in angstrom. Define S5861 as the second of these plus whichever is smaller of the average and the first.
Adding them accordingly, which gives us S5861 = 0.98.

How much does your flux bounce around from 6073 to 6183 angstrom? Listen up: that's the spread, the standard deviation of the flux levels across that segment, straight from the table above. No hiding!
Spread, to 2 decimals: 0.25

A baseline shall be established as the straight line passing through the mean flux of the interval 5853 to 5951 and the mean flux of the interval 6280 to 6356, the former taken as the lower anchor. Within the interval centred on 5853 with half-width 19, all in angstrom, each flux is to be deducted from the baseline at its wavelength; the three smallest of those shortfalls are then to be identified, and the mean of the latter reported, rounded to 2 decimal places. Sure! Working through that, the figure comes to -0.31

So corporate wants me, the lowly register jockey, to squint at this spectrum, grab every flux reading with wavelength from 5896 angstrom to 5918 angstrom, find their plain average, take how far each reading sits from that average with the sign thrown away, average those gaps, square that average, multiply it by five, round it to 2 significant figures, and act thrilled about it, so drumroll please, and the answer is 0.23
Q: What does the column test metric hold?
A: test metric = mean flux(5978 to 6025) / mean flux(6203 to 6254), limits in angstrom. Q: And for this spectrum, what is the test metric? 0.950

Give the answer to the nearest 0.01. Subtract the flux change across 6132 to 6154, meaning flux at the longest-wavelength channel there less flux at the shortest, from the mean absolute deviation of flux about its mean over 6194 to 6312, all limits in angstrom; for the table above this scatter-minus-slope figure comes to 0.45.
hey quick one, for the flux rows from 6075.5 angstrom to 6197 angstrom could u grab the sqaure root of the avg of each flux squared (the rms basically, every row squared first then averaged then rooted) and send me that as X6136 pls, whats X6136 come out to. 3.92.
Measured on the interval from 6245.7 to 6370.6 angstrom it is 3.95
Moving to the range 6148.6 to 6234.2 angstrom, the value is 4.04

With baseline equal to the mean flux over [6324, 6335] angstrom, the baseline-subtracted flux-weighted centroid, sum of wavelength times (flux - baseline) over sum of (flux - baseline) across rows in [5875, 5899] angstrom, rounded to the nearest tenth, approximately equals 5885.8 angstrom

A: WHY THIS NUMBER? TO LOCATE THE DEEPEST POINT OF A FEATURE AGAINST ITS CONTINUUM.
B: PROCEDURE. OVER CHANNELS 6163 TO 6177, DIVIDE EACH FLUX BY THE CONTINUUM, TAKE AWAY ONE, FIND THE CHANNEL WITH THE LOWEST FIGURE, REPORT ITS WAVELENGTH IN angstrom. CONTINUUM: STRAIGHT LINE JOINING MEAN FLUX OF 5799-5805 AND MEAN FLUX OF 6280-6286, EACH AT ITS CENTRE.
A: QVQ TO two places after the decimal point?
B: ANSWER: 6164.24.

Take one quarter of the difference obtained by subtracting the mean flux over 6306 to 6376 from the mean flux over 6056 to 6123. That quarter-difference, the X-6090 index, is -0.07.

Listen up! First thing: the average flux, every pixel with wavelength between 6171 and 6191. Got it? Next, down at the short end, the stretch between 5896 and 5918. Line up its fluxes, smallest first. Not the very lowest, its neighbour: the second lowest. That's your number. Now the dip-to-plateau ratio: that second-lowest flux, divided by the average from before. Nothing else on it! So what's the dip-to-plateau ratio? 0.932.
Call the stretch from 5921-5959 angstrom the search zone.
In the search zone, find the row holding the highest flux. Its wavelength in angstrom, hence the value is 5954.97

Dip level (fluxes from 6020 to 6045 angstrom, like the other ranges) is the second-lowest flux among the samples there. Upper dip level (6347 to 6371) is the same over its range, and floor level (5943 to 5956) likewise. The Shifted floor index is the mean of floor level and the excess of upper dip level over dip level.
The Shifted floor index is 1.98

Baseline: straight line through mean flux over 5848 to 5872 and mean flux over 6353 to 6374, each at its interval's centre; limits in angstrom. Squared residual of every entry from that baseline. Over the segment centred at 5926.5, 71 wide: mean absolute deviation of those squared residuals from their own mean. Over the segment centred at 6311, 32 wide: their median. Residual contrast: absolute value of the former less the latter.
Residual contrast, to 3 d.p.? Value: 0.117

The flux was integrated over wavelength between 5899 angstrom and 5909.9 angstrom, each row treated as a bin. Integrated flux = 41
